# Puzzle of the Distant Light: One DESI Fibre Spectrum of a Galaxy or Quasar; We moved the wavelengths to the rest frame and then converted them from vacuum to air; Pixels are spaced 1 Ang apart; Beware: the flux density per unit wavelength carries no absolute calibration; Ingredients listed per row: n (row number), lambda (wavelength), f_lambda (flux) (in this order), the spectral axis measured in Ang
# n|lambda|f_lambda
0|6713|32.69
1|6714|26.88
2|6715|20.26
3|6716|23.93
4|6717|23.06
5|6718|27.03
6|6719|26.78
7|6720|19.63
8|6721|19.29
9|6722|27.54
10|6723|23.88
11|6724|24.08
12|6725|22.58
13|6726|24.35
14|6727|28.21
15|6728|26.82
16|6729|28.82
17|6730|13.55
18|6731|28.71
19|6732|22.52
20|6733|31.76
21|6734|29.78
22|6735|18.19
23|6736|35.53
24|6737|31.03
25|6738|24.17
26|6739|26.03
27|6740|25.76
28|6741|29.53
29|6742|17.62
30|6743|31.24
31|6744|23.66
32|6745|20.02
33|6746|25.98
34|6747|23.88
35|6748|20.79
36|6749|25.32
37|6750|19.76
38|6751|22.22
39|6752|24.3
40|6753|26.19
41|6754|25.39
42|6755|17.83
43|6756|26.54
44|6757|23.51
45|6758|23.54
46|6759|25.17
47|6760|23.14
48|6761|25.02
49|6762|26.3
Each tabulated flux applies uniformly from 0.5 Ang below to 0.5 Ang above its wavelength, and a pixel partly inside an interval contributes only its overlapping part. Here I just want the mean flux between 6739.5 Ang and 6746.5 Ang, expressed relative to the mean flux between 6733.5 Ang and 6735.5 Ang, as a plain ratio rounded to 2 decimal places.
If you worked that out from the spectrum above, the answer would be 1.04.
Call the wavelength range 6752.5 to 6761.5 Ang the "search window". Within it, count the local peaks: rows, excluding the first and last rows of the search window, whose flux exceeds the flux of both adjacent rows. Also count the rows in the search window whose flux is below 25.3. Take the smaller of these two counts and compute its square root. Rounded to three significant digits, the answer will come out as 1.41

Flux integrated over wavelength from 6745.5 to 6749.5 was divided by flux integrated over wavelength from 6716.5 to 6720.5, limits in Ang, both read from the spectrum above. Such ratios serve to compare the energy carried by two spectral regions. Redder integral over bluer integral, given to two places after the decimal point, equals 0.99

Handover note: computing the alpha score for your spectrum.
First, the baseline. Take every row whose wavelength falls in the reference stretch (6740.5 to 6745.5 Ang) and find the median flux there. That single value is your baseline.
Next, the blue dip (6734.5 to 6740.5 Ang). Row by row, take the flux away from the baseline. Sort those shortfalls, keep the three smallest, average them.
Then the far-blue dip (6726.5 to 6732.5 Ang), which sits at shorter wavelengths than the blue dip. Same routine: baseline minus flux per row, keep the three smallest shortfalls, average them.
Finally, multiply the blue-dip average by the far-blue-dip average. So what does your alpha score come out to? 35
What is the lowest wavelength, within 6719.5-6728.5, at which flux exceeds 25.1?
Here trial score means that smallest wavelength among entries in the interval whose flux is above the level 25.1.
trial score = 6722 Ang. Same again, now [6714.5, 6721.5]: 6718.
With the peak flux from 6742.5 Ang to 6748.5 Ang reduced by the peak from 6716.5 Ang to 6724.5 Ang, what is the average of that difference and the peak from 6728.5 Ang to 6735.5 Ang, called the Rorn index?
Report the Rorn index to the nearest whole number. 18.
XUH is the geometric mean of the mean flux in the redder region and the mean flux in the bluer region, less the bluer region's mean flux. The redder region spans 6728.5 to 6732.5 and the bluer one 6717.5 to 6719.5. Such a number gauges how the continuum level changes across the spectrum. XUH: -1.8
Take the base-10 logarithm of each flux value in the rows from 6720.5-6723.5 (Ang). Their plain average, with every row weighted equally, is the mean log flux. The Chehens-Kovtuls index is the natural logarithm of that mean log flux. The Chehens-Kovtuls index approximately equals 0.313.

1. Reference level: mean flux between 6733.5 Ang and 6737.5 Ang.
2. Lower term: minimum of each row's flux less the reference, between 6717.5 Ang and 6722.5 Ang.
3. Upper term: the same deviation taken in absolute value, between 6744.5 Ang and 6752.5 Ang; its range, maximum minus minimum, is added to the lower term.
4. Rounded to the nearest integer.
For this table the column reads -3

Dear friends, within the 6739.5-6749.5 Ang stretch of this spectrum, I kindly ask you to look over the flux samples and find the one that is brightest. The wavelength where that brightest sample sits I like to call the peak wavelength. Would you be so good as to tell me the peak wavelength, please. 6743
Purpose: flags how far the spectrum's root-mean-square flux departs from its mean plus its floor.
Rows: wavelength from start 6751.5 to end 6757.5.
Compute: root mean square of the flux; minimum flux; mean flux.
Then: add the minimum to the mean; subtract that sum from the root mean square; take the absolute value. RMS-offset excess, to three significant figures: 17.7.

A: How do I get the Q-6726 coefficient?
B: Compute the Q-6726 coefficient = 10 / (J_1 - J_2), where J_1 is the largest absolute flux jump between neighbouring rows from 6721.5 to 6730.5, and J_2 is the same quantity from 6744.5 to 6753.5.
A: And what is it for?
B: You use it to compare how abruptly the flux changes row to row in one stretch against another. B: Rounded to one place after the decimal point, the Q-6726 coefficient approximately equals 1.1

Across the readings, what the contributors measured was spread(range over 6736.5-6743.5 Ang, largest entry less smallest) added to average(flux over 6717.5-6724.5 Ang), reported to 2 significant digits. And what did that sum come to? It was 38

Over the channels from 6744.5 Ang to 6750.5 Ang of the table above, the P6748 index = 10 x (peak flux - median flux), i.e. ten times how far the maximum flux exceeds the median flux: 36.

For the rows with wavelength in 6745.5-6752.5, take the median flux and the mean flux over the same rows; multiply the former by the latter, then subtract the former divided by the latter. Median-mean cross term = 552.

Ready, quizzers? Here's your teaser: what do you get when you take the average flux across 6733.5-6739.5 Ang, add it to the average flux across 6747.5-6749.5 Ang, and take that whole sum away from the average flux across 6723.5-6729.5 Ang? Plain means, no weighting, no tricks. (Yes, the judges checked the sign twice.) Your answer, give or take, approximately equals -25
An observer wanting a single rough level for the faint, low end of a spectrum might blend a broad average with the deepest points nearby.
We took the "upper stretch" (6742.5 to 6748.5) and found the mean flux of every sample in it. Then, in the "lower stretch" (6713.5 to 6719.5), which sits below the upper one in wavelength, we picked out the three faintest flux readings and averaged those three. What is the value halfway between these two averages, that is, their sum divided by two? 23.3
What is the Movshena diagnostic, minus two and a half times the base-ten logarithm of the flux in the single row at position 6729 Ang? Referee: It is -3.65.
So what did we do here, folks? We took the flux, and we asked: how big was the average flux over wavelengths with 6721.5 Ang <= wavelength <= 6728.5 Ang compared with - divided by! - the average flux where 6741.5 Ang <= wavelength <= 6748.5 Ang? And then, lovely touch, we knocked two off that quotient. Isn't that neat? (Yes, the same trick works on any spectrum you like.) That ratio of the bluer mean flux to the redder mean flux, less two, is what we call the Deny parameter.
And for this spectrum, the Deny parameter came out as -0.91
